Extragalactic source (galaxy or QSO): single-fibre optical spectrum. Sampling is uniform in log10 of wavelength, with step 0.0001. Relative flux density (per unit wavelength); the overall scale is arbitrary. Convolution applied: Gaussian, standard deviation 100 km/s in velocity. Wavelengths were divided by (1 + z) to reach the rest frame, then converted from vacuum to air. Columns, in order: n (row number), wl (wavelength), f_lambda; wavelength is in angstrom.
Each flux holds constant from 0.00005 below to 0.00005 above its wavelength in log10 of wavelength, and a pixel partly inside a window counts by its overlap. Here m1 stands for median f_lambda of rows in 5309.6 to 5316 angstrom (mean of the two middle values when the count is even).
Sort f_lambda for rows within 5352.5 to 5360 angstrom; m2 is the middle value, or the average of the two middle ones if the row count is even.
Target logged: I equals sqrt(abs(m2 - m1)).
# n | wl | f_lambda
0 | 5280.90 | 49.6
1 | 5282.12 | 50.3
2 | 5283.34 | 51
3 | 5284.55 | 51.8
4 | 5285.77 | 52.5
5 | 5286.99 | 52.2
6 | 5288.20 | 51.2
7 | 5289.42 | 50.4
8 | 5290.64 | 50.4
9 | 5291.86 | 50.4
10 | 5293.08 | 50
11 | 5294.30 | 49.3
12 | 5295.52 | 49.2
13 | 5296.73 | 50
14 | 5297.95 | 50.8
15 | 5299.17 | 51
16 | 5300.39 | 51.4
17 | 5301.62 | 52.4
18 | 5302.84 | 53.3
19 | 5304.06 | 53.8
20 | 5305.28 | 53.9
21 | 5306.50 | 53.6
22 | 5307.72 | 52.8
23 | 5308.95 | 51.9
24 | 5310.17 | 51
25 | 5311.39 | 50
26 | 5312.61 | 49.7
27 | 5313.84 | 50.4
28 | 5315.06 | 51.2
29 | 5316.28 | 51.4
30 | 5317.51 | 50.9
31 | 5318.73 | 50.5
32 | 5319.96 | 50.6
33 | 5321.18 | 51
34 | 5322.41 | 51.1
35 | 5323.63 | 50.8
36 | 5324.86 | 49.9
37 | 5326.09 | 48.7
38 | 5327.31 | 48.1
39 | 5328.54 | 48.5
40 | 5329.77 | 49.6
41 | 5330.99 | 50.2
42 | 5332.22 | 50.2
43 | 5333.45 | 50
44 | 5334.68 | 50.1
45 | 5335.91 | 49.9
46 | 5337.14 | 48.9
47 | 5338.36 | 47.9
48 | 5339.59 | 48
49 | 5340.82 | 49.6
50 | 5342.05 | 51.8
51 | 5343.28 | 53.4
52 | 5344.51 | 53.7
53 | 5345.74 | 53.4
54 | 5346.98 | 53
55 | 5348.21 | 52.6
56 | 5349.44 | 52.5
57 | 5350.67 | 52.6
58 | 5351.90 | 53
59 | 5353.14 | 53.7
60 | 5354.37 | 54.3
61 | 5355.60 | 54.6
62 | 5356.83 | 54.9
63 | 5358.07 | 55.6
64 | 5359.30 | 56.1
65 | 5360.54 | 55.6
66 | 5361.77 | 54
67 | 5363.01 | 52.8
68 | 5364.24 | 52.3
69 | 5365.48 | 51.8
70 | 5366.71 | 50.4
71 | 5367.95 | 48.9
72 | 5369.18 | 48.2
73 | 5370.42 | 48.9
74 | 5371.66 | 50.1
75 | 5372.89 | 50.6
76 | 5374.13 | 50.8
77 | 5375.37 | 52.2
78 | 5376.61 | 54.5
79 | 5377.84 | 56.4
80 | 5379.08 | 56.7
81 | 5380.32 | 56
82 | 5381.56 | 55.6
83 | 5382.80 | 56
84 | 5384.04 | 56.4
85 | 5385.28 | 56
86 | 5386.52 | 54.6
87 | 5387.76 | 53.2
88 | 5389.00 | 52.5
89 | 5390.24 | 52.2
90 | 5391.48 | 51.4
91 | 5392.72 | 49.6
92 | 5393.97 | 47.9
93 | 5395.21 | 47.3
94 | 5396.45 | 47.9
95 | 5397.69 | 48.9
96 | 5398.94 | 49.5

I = 2.1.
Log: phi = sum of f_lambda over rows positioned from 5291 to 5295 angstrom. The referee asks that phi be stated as 150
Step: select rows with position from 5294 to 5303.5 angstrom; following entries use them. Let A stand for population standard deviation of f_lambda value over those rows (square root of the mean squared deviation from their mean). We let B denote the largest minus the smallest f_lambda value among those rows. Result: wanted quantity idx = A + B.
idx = 5.4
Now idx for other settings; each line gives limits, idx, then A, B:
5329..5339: 3.1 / 0.76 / 2.3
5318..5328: 4.0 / 1.04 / 3.0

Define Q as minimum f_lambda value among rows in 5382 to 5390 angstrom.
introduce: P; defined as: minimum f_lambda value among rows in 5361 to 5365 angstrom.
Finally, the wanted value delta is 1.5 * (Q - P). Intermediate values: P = 52.3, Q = 52.5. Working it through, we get 0.3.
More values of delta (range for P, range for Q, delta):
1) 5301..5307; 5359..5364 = 0.6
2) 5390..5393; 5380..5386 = 9.0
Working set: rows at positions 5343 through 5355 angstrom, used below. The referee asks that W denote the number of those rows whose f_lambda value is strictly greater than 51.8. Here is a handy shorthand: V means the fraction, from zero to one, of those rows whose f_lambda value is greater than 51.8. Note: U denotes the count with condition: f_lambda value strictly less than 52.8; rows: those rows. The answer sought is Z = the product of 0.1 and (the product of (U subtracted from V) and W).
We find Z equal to -2.0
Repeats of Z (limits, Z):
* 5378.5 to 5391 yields -1.0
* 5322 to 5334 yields 0.0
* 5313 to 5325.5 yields 0.0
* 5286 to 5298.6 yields -1.0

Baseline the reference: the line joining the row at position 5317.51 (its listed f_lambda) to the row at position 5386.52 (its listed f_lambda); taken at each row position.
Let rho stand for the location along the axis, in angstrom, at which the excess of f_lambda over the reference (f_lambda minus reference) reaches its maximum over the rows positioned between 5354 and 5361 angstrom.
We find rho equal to 5359.30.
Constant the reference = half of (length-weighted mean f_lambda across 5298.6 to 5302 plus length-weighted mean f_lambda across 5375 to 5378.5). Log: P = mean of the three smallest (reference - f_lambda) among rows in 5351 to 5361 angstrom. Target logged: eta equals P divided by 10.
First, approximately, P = -2.8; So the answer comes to -0.28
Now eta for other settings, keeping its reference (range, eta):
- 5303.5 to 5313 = -0.08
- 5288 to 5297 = 0.23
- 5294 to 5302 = 0.14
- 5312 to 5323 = 0.18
